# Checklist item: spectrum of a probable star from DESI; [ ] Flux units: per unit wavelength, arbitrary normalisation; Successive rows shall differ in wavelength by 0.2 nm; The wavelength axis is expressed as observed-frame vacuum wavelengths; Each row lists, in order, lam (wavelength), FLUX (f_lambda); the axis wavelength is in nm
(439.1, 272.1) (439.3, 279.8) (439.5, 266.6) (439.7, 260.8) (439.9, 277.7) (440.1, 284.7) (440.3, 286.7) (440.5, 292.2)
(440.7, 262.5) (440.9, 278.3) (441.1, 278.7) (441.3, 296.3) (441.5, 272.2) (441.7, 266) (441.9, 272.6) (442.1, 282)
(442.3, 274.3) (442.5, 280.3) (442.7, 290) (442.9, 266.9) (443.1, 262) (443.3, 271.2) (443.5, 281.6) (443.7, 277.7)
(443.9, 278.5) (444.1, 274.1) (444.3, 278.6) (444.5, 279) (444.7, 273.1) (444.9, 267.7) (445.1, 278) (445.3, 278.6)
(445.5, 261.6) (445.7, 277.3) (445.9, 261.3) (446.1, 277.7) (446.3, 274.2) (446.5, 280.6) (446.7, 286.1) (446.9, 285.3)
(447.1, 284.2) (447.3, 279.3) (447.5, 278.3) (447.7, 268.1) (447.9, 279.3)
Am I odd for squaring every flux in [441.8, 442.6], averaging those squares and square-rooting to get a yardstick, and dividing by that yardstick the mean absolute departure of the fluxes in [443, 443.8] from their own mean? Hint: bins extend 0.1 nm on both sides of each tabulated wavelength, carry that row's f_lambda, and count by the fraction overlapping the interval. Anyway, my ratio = 0.024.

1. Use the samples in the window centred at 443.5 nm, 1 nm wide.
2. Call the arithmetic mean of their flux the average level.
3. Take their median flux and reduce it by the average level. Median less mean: 3.5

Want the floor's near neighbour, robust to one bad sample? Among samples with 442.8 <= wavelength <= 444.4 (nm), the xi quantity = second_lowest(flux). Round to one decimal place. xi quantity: 266.9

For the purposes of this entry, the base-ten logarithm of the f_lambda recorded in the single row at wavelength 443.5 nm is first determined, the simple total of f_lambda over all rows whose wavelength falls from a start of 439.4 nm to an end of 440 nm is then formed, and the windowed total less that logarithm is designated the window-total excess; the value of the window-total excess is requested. 803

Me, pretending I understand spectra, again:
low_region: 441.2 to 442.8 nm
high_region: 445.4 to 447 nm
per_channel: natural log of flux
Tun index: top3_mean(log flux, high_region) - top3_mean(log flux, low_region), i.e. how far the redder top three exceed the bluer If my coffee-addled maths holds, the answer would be -0.019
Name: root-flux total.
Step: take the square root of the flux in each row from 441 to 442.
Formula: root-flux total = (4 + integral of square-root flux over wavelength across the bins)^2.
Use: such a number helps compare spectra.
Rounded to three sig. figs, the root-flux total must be 426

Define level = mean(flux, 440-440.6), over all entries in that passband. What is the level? 288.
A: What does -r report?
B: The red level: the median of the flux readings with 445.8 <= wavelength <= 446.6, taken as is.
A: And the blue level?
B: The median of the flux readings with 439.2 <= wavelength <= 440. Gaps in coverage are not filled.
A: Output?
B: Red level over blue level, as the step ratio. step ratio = 1.014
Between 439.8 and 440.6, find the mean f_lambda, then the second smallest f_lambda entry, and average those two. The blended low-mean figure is 285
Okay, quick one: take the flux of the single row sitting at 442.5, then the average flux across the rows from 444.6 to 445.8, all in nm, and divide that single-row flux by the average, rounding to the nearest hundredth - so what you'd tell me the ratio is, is 1.03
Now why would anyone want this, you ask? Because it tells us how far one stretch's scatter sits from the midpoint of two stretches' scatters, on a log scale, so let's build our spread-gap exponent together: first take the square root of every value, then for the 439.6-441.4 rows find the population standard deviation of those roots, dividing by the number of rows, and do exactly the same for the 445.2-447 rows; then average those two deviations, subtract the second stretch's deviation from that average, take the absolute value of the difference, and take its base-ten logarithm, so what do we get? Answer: -1.37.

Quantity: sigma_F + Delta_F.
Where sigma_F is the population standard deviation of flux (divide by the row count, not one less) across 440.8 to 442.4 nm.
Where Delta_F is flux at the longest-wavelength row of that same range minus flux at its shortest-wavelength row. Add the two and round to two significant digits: 4.4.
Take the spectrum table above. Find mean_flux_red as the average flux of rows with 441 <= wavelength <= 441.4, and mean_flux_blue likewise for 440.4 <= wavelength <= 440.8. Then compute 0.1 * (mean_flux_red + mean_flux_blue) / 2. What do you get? 28.2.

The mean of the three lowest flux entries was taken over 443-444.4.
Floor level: 269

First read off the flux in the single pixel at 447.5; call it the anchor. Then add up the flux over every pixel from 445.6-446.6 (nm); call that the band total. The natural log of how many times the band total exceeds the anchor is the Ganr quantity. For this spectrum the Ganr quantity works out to 1.59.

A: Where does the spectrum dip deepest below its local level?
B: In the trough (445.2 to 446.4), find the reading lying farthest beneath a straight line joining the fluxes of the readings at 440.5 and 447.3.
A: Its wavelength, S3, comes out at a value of 445.5 nm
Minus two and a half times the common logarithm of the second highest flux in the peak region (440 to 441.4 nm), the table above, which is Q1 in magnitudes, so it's -6.16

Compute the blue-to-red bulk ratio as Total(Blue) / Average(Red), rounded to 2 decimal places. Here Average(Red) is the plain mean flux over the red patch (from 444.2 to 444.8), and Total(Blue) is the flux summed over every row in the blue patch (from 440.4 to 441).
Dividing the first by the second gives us 3.01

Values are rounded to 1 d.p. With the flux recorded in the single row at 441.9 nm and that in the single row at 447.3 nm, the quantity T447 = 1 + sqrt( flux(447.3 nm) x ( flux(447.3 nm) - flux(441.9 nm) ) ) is 44.3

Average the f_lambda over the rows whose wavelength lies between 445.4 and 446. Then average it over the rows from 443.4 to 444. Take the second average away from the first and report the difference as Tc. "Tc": -13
